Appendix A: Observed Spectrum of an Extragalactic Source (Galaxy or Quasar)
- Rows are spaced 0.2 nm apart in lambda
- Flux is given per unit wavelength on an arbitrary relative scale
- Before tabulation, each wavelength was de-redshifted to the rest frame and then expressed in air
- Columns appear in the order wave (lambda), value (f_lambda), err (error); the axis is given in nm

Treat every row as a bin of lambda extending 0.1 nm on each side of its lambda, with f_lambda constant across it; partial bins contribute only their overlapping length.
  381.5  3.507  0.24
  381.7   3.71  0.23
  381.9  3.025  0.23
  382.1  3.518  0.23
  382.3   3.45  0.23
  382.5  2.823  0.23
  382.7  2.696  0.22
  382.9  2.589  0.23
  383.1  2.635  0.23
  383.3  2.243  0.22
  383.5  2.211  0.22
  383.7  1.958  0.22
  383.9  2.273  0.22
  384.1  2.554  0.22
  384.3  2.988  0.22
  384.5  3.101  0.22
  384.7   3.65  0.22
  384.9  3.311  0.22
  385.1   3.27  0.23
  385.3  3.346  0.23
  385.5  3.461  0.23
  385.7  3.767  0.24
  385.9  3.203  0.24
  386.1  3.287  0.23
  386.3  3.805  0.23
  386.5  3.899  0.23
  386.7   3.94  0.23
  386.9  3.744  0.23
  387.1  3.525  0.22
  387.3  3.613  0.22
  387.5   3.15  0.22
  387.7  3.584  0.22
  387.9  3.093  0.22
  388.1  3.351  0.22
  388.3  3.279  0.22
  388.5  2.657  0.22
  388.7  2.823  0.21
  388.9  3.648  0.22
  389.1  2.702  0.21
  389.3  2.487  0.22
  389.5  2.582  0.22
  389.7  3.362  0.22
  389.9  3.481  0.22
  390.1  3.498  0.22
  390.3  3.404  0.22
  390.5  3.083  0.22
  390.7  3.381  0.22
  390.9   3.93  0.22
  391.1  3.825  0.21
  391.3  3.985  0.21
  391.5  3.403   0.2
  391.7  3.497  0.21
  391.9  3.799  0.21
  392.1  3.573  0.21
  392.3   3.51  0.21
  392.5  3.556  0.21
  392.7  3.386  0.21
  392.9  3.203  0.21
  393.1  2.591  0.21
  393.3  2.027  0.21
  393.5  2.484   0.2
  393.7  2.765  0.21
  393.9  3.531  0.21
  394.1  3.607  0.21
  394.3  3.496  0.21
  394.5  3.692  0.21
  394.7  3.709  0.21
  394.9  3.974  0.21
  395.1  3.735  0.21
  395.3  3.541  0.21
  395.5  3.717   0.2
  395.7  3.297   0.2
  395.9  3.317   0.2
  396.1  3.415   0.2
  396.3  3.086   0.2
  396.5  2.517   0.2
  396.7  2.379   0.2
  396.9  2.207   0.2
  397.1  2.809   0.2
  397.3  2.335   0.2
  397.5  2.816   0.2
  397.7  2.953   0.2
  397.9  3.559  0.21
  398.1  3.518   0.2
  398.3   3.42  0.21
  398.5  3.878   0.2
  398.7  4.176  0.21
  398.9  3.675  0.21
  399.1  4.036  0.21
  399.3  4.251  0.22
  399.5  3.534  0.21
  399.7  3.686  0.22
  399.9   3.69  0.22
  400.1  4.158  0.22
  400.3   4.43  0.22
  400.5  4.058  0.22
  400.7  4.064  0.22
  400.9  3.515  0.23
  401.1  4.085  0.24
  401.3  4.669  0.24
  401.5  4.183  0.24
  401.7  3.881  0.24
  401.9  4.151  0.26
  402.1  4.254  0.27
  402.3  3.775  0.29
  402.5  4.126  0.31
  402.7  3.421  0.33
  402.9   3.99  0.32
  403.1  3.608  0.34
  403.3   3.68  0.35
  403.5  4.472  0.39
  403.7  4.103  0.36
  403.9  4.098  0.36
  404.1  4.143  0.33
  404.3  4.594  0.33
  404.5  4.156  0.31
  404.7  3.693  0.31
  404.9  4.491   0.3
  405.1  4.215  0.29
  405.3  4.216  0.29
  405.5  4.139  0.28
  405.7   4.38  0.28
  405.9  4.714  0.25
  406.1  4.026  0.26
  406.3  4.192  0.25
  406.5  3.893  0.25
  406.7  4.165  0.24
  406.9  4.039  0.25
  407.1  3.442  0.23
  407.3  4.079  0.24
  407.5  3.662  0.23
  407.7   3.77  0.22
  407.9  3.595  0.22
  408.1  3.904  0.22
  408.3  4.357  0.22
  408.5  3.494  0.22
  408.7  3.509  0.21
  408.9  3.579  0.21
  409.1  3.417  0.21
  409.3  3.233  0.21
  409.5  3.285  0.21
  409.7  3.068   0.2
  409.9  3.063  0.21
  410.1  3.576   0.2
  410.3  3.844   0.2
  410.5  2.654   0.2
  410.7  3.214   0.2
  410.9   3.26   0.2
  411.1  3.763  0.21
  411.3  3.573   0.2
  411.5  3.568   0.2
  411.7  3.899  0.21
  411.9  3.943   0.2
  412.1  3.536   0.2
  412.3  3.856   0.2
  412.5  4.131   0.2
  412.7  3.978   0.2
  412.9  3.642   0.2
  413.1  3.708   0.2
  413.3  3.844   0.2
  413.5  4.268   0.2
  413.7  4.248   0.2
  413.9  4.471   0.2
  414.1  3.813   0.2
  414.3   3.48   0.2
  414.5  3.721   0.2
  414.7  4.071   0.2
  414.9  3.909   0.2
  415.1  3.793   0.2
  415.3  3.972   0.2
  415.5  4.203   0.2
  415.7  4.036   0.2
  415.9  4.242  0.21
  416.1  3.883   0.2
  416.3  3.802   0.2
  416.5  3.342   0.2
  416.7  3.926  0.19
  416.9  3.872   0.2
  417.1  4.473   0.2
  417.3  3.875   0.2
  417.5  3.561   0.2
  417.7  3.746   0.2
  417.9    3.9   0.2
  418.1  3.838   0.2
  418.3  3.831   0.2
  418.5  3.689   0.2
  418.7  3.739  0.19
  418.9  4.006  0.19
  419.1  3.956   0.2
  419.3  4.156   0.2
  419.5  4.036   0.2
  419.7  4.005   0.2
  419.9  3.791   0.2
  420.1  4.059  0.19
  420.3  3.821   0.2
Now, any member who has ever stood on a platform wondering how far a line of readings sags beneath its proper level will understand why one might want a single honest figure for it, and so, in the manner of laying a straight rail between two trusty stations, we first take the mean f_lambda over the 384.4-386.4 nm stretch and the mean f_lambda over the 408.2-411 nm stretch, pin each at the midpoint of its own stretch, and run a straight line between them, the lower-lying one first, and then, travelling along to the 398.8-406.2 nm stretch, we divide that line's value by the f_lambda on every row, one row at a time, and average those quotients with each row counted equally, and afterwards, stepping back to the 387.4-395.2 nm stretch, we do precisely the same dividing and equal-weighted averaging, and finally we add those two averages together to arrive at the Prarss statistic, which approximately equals 1.90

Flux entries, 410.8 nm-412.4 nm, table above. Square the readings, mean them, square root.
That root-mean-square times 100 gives 368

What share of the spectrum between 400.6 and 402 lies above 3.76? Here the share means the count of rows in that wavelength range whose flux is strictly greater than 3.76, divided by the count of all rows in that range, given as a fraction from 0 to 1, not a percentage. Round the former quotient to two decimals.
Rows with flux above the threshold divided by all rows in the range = 0.86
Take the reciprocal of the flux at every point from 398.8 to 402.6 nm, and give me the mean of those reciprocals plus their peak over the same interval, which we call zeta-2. 0.54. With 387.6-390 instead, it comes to 0.73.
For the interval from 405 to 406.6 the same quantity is 0.49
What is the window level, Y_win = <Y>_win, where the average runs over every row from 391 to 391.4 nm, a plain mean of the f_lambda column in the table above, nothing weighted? 3.9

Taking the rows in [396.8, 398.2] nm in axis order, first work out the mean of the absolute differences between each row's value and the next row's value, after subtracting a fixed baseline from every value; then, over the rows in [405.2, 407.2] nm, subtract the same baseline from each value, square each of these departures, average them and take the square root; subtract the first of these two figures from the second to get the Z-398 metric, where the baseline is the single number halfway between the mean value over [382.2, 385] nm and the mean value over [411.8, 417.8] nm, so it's 0.46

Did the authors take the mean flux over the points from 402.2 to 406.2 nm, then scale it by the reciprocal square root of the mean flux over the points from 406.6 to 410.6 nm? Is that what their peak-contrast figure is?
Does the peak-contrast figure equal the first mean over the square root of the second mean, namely 2.2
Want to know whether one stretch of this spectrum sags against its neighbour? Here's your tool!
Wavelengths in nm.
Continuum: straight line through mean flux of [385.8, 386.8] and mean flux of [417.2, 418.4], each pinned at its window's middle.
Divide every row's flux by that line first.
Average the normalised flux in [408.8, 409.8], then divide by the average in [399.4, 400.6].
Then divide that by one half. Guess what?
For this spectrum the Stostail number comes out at 1.67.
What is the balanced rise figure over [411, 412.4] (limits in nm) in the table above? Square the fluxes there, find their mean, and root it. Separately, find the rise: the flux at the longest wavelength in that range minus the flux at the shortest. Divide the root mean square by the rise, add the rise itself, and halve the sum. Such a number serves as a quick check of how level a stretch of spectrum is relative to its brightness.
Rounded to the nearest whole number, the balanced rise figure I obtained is 20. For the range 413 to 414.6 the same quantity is 152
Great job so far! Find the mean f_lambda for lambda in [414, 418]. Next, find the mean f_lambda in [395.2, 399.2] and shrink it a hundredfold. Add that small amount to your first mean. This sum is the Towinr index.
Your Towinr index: 3.91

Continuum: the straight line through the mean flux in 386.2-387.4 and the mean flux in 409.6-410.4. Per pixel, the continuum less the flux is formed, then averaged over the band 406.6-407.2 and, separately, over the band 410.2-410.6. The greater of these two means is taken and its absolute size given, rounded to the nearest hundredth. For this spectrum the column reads 0.13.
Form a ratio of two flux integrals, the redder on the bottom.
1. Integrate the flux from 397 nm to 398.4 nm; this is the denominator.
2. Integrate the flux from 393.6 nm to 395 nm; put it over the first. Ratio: 1.2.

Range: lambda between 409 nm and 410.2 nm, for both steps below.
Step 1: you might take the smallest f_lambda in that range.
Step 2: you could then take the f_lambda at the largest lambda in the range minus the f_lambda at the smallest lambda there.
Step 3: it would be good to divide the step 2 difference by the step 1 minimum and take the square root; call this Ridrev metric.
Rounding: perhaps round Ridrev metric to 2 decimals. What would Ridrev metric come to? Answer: 0.23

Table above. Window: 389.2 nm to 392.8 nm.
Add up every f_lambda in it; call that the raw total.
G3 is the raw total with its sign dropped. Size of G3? 62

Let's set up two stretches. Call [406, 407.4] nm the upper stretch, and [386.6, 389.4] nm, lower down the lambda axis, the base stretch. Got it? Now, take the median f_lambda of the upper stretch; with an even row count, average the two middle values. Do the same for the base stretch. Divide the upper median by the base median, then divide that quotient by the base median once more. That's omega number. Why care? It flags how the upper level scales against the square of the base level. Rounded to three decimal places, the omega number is 0.368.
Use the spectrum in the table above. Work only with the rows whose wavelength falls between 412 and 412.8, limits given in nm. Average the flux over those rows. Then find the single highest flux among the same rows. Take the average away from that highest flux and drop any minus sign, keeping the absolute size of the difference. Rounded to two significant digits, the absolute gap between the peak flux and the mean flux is 0.26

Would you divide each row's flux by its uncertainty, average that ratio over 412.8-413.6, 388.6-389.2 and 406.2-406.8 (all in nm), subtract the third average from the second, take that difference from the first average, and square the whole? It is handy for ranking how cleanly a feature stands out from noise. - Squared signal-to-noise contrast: 466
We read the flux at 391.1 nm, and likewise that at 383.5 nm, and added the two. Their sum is 6.04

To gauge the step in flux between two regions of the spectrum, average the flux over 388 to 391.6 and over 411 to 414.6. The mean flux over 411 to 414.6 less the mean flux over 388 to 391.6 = 0.59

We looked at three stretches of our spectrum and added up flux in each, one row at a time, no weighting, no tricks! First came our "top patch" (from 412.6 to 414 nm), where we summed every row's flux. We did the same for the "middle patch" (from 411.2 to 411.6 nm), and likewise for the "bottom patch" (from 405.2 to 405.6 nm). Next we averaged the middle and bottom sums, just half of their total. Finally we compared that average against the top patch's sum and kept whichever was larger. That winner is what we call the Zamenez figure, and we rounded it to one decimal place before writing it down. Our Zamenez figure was 28.2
